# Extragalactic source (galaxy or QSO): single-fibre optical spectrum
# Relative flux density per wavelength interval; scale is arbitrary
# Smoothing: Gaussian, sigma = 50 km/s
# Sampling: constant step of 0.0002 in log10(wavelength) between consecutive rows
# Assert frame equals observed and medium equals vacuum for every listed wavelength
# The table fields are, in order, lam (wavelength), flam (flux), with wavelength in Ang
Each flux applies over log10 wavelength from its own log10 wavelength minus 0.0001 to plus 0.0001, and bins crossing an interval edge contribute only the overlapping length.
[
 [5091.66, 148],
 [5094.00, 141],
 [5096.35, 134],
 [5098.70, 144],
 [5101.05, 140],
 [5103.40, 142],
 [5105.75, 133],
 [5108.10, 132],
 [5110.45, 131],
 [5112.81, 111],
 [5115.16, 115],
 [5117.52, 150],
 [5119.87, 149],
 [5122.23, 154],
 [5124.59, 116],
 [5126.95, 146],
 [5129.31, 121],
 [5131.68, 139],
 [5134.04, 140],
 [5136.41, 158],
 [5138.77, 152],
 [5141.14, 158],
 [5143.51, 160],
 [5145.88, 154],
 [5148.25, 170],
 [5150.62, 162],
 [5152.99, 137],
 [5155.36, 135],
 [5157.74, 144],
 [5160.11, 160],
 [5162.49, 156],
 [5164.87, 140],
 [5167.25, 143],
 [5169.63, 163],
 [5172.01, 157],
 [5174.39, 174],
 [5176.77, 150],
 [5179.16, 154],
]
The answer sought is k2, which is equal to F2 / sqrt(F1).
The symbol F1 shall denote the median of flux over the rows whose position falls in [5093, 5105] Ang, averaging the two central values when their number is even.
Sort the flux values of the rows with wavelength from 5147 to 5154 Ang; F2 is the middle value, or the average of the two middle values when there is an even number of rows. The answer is 14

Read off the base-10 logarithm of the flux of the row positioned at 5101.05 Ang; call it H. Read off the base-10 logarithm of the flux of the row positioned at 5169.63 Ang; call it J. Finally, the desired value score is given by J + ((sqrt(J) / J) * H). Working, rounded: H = 2.15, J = 2.21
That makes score 3.66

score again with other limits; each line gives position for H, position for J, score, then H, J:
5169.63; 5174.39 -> 3.72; 2.21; 2.24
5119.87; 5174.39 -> 3.69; 2.17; 2.24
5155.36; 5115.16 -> 3.54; 2.13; 2.06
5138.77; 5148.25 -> 3.69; 2.18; 2.23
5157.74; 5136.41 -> 3.65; 2.16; 2.20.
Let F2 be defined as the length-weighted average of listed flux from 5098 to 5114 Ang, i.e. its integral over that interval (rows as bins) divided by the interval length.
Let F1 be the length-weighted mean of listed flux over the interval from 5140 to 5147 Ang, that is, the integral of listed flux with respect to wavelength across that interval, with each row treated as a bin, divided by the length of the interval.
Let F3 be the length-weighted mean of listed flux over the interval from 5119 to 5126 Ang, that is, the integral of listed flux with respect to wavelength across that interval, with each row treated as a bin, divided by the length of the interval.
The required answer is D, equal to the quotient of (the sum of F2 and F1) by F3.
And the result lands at 2.08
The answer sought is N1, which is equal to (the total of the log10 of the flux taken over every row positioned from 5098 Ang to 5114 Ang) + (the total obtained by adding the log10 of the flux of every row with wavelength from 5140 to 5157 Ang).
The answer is 30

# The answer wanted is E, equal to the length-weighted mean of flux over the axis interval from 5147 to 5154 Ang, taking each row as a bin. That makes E 157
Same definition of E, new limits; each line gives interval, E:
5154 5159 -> 140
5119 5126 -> 139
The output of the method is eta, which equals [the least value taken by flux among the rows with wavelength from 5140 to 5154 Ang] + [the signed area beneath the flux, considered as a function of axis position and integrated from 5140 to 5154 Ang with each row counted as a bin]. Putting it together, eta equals 2336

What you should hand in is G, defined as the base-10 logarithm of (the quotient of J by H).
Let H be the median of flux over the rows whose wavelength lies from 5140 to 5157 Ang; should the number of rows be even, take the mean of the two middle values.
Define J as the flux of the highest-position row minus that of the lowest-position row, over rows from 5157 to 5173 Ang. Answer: -1.08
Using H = 158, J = 13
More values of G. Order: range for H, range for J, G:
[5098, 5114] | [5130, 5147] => -0.95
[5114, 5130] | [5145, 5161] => -1.39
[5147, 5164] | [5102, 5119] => -1.29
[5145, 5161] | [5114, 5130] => -1.41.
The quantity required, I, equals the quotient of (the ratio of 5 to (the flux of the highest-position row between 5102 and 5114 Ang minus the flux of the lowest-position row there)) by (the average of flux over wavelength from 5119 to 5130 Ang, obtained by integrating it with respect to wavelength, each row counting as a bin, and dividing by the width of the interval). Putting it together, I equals -0.001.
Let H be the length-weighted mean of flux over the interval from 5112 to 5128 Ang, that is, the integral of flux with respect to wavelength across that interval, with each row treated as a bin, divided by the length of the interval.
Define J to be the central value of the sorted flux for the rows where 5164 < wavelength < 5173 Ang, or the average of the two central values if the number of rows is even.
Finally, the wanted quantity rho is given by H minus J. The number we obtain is -15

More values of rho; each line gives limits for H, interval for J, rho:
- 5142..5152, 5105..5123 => 28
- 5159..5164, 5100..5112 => 24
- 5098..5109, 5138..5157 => -18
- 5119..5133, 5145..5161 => -17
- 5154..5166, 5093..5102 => 6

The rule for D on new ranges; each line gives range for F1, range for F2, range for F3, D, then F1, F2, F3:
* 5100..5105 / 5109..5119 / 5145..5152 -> 1.66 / 140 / 128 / 162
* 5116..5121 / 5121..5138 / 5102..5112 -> 2.14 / 147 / 139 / 134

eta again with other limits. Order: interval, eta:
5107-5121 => 1950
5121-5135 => 2019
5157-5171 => 2258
